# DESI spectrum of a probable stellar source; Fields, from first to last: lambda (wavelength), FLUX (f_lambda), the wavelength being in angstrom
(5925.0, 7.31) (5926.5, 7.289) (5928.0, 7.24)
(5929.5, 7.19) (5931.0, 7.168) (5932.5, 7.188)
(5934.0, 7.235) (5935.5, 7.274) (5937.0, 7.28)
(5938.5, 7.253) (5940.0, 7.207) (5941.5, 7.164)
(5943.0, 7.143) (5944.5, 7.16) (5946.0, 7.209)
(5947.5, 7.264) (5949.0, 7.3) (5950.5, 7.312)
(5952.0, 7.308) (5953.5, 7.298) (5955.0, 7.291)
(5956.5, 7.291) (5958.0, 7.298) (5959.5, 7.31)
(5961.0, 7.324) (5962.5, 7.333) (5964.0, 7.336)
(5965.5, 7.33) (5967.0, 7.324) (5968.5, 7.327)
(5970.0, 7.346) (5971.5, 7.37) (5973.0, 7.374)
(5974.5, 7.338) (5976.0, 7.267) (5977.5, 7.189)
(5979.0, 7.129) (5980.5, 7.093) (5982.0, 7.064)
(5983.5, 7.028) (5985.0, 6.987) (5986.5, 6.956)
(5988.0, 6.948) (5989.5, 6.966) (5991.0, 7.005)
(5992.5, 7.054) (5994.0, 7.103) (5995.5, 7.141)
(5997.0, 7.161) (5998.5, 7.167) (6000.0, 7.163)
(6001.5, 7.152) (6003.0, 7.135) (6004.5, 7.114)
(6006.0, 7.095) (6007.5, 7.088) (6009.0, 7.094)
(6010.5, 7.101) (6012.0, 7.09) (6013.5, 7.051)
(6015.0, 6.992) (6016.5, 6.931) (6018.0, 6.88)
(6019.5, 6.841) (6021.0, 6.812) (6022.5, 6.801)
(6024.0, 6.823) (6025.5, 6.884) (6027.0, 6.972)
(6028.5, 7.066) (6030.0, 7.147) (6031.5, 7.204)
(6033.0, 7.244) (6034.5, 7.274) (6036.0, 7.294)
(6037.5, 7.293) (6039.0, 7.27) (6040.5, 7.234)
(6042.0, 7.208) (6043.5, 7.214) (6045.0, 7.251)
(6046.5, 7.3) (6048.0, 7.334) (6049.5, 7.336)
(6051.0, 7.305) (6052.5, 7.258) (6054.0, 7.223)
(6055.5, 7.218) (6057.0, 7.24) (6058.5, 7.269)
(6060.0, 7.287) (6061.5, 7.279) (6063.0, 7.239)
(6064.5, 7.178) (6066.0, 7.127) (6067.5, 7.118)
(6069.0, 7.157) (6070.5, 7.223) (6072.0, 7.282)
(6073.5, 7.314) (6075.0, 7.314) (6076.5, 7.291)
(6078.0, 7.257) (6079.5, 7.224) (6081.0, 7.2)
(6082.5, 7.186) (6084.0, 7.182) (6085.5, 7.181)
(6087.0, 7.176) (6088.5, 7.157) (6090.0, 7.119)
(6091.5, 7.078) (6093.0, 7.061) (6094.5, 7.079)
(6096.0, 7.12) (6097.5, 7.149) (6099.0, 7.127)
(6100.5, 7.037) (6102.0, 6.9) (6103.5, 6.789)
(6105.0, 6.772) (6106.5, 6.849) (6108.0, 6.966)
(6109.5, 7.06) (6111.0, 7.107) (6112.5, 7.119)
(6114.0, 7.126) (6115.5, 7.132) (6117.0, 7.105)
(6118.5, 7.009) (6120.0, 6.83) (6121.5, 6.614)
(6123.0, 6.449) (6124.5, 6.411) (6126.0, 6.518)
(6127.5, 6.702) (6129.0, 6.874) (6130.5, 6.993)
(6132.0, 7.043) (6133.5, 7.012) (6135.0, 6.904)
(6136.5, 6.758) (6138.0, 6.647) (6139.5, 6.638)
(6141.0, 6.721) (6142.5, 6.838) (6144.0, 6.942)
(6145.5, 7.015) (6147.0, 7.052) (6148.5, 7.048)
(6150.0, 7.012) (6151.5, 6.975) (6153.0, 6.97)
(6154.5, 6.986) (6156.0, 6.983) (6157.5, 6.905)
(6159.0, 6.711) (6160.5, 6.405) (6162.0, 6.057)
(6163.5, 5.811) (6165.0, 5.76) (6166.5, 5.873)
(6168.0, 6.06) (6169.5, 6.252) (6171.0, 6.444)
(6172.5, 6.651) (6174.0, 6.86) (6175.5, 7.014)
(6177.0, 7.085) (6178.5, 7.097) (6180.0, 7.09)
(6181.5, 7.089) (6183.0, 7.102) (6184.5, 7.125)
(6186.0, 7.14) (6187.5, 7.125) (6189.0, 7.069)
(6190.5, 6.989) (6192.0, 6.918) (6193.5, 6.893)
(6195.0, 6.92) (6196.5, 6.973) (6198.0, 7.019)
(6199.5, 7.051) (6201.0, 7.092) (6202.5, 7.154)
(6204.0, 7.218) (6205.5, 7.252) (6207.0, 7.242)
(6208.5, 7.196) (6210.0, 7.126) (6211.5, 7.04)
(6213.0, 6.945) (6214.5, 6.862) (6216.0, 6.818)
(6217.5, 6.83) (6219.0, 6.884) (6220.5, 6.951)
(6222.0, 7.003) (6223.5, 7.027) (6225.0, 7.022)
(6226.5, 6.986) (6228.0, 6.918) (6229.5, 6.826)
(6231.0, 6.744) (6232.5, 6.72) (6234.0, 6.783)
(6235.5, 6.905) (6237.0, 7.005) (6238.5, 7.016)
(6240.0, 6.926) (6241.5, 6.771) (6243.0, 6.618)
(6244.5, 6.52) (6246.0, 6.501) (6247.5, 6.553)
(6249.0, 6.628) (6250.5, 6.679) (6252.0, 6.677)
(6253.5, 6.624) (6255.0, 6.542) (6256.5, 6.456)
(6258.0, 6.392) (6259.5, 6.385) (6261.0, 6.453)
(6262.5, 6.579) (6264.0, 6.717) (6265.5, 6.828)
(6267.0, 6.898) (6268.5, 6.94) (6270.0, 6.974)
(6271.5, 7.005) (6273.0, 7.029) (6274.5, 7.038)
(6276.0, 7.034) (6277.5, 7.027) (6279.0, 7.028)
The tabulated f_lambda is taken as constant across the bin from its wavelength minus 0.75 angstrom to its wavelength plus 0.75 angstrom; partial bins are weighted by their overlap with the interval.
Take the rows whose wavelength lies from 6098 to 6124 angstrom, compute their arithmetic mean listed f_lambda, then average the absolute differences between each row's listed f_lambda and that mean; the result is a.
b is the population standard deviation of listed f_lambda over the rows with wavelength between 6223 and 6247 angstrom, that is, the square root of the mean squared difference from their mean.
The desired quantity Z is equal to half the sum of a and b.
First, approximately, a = 0.16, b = 0.17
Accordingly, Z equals 0.17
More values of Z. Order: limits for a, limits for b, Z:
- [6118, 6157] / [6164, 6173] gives 0.24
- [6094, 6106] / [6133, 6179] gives 0.27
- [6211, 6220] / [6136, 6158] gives 0.10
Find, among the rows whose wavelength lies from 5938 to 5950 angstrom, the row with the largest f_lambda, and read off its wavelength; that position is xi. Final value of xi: 5949.0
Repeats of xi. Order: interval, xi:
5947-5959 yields 5950.5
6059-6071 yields 6060.0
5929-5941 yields 5937.0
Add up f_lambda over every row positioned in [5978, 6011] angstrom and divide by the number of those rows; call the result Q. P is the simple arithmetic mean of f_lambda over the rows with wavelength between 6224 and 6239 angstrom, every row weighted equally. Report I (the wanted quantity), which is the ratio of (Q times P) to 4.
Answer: 12.20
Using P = 6.89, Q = 7.1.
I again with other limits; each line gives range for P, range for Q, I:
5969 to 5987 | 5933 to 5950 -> 12.97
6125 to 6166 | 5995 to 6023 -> 11.89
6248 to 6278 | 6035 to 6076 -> 12.23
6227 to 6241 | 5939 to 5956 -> 12.44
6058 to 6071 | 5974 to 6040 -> 12.75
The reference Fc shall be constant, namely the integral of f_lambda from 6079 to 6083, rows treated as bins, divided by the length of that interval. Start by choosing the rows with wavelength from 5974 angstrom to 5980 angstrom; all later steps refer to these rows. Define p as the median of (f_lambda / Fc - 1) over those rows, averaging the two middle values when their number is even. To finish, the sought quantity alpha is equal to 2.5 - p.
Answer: 2.497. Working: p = 0.003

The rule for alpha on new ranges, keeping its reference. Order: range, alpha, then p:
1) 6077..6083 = 2.499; 0.001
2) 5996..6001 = 2.506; -0.006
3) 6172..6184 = 2.516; -0.016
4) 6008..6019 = 2.521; -0.021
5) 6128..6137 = 2.535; -0.035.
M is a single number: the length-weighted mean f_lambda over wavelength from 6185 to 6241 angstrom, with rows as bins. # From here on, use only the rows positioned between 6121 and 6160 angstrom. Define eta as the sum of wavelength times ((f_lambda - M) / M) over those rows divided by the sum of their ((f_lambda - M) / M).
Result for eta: 6132.2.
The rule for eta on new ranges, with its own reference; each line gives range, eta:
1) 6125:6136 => 6127.2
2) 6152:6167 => 6163.5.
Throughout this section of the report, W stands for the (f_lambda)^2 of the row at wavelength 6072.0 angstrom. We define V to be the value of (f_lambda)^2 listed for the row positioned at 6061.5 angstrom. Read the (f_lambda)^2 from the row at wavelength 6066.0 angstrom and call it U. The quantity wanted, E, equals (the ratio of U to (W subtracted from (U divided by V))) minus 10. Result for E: -10.98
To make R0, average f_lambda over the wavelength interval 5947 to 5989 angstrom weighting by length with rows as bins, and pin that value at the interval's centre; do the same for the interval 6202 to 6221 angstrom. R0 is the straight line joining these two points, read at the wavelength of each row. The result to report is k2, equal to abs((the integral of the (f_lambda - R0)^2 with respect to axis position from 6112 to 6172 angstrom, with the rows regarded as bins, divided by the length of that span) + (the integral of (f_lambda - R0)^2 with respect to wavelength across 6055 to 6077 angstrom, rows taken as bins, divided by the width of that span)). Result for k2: 0.29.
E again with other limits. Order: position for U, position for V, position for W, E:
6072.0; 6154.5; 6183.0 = -11.07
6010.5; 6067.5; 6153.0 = -11.06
